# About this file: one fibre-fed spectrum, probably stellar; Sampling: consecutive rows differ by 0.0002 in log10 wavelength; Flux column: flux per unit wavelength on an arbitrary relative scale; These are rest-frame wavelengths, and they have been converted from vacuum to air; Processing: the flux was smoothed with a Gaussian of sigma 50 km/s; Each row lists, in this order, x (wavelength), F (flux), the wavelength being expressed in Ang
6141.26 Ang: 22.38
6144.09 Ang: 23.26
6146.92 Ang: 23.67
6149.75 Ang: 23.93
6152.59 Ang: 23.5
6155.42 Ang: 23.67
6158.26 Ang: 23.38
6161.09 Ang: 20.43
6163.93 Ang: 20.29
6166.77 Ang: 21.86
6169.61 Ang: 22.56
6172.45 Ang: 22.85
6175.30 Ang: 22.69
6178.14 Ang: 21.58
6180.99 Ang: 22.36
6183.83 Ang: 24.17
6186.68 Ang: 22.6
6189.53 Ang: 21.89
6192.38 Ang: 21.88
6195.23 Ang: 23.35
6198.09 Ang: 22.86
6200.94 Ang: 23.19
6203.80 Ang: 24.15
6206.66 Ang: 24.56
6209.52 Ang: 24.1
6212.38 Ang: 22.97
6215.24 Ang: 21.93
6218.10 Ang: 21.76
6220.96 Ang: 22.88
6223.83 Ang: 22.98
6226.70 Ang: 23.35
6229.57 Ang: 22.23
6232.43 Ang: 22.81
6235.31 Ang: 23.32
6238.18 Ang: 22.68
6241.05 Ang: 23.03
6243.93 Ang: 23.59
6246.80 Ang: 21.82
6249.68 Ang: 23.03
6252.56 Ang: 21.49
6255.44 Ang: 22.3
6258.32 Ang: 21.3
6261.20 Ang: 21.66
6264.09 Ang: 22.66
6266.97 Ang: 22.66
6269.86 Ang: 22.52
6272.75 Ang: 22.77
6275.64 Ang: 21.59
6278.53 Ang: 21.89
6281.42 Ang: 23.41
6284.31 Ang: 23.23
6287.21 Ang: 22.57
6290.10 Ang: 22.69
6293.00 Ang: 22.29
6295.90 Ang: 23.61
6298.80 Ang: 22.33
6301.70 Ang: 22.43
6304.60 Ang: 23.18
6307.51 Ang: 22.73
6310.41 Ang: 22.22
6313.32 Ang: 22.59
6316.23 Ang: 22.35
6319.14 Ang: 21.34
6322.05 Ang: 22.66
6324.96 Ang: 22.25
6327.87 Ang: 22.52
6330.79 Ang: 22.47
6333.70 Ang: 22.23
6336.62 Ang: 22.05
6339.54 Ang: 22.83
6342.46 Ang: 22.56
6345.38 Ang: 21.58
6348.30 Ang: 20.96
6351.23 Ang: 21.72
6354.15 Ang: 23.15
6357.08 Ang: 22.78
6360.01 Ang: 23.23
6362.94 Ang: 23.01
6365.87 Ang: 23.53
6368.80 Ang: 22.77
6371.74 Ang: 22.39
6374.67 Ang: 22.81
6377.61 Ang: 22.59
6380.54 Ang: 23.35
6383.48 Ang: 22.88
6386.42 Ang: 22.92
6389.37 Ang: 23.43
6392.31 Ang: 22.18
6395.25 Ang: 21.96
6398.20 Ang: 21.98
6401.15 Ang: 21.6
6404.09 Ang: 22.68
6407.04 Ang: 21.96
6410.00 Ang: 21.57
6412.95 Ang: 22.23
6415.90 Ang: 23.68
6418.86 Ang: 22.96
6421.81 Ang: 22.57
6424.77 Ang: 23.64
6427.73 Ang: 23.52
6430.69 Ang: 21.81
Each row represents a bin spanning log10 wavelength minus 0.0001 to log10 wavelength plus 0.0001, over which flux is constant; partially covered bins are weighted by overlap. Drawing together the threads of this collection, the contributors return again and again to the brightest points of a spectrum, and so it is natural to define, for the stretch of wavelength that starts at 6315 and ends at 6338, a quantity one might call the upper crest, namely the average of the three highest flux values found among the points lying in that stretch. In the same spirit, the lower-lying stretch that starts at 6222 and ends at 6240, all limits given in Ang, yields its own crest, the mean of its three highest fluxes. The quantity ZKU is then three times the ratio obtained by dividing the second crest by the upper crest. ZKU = 3.09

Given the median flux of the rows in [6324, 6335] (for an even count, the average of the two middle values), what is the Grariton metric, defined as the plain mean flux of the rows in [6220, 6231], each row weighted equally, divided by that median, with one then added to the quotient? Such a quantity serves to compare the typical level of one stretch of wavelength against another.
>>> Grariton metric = 2.022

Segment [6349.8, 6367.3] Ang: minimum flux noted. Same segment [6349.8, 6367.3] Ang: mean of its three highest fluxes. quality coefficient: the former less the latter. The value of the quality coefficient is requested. -1.58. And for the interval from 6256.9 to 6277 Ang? -1.40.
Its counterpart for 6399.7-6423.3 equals -1.54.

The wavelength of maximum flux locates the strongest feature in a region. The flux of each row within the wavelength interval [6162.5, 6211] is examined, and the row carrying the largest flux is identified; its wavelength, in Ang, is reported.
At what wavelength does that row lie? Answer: 6206.66 Ang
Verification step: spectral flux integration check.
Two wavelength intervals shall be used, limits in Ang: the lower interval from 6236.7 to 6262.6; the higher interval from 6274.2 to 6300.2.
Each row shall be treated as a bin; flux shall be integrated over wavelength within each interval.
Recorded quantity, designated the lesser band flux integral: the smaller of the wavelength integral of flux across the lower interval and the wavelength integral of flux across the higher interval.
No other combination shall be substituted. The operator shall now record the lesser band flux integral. 578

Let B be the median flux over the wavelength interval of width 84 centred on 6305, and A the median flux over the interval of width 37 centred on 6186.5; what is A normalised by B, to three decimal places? 1.008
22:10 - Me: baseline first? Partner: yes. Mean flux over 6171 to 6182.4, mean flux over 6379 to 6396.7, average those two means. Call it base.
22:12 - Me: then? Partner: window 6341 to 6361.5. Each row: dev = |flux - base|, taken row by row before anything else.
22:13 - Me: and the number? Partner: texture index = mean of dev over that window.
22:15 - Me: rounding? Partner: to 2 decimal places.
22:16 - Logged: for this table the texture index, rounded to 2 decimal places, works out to 0.70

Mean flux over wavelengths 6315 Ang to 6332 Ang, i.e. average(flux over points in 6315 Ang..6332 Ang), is 22.3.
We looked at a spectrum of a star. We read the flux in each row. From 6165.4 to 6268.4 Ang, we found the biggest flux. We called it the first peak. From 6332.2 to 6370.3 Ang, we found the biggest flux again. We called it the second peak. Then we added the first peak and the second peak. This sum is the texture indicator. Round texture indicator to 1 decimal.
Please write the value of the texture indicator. 48.1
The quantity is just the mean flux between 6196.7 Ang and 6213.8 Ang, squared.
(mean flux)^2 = 559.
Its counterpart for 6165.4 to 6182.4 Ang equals 498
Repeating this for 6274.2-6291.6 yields 509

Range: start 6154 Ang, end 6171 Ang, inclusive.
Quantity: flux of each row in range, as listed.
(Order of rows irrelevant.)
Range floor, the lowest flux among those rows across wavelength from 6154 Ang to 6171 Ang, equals 20.29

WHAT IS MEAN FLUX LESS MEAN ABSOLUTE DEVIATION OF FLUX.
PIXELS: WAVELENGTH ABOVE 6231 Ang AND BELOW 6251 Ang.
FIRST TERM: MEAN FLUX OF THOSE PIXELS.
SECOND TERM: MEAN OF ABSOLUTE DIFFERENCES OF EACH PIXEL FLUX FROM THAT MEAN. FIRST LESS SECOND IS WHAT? 22.5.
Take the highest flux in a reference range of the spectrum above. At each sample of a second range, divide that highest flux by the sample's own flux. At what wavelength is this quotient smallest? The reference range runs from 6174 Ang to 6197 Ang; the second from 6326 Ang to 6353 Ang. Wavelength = 6339.54 Ang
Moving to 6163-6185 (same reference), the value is 6183.83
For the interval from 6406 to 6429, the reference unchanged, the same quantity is 6415.90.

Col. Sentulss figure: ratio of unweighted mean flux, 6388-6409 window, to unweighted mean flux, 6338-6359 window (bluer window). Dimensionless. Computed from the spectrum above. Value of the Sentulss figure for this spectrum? 1.00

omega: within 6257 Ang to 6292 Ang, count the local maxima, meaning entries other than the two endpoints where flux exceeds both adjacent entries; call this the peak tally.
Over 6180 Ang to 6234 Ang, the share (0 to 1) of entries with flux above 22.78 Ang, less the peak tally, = -1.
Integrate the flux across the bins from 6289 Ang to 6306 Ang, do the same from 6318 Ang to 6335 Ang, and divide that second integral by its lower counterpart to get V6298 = 0.98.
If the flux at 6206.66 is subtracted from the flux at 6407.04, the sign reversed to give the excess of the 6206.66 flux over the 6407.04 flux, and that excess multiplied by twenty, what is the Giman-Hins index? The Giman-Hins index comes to 52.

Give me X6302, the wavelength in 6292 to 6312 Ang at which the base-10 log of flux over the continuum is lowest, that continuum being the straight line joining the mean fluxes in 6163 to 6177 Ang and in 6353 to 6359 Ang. 6310.41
